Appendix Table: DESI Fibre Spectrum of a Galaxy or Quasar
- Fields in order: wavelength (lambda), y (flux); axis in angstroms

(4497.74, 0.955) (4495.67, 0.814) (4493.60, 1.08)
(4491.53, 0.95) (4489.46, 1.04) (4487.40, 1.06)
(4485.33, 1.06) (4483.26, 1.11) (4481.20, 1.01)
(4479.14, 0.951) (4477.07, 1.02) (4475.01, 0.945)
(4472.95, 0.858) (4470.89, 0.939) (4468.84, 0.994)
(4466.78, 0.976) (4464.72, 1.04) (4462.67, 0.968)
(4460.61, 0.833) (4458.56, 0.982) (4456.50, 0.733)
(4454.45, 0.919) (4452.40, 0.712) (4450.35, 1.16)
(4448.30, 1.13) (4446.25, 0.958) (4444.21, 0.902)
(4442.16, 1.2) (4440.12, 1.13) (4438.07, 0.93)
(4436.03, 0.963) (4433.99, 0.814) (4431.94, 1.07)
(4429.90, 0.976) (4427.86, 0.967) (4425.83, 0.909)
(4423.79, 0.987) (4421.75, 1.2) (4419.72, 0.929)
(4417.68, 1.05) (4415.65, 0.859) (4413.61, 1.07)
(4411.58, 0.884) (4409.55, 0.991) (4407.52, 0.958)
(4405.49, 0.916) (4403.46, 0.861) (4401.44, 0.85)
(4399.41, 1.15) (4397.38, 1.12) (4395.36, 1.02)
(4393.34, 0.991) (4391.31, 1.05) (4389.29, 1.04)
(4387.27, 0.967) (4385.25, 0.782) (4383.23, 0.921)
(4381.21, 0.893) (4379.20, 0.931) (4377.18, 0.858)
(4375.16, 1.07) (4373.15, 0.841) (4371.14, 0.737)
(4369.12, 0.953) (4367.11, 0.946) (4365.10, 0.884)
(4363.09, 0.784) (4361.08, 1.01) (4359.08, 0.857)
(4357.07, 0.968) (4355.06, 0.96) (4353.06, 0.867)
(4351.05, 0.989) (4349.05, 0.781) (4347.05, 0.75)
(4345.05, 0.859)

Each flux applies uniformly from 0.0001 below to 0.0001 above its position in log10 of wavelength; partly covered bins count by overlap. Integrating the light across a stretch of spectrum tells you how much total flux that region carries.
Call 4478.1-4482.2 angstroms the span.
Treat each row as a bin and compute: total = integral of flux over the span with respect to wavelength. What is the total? 4.0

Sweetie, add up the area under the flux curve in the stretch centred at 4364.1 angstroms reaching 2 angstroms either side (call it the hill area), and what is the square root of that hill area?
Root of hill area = 1.83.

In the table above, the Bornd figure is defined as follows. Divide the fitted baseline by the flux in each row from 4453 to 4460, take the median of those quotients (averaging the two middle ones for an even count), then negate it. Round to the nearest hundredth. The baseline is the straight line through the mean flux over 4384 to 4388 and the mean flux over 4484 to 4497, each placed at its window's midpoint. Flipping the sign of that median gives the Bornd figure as -1.04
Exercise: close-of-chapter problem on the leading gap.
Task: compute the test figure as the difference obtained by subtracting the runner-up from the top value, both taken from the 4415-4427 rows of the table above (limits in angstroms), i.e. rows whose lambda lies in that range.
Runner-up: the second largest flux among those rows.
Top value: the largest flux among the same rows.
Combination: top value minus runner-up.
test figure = 0.15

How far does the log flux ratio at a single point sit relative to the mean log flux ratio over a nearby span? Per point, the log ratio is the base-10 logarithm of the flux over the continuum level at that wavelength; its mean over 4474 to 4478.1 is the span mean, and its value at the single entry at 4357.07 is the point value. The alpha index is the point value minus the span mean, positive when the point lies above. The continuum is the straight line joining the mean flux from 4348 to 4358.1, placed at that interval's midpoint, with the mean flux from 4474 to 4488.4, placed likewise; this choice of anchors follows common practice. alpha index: 0.04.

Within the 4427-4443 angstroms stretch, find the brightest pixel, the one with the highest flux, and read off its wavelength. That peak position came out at 4442.16 angstroms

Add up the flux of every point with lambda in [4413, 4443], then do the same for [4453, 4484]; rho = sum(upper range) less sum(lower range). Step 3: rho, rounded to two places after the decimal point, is -0.78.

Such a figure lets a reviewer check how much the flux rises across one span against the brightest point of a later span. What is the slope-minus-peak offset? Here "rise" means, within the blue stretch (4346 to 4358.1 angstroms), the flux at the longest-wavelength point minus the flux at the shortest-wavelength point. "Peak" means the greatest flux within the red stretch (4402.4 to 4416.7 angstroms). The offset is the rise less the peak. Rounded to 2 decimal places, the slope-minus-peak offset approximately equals -0.85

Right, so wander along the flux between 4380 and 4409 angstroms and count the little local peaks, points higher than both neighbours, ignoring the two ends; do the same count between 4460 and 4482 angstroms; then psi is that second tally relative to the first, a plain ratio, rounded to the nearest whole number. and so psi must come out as 1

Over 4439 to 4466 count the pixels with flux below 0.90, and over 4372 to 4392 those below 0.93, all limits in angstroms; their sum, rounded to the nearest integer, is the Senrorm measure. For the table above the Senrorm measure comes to 8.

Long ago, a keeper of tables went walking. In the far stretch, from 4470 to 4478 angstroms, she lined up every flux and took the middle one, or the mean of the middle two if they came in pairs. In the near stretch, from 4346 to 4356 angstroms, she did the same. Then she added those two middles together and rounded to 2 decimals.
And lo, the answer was 1.81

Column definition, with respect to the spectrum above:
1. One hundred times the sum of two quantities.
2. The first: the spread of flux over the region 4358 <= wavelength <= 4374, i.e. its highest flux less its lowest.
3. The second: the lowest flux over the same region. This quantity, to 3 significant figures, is 101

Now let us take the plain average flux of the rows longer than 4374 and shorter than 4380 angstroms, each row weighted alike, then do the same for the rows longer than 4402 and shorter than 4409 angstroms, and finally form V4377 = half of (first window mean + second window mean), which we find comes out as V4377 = 0.93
